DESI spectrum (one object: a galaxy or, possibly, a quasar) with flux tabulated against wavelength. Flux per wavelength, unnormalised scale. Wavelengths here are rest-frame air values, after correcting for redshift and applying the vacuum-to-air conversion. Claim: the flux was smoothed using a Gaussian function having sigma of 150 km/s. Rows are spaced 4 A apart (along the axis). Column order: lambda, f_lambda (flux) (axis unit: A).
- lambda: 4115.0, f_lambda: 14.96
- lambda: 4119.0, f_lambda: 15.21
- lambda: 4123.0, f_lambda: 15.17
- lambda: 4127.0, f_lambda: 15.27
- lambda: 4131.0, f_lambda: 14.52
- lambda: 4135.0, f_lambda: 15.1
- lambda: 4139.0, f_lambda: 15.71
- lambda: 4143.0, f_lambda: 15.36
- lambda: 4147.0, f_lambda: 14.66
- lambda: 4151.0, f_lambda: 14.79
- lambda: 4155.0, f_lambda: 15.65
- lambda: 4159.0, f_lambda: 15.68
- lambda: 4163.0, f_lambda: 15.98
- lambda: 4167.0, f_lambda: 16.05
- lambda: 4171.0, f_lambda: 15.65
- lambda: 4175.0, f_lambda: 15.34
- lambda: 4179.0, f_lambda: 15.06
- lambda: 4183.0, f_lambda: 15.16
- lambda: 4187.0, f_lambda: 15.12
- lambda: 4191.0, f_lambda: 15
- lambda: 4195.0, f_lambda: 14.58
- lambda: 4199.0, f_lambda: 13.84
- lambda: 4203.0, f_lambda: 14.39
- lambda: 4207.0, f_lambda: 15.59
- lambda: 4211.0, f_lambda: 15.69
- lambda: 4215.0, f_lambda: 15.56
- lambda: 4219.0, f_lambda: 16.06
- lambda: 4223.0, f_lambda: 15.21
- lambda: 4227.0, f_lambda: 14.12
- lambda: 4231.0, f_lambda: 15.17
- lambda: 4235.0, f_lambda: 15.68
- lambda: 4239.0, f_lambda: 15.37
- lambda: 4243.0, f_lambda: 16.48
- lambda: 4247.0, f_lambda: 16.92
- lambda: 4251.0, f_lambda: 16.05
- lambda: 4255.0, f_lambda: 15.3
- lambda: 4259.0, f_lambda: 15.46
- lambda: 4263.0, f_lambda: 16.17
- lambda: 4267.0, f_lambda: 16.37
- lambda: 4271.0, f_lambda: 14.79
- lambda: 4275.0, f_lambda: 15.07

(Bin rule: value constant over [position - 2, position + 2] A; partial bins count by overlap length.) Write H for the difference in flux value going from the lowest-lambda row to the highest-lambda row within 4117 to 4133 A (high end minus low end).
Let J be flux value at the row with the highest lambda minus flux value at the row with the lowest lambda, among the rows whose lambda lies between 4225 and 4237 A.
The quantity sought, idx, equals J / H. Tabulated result -2.3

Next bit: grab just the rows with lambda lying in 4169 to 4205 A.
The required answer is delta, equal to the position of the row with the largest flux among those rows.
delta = 4171.0 A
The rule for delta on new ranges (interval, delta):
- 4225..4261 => 4247.0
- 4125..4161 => 4139.0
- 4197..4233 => 4219.0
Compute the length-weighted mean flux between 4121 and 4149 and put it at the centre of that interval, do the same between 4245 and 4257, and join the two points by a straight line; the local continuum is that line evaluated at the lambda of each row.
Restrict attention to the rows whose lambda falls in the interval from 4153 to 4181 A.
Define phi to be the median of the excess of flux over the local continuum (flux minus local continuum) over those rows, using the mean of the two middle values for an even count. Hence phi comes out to 0.36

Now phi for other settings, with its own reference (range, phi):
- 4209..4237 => -0.28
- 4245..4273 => -0.04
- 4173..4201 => -0.43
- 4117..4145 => 0.18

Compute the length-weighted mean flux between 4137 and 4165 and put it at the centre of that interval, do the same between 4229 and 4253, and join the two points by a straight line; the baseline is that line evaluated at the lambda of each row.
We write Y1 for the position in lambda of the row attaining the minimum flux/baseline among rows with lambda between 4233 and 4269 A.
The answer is 4255.0 A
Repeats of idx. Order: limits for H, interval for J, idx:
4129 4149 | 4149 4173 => 6.1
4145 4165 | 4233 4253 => 0.3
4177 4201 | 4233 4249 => -1.0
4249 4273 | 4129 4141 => -0.9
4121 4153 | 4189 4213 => -1.8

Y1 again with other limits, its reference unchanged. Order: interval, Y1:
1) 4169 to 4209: 4199.0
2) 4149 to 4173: 4151.0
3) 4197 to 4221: 4199.0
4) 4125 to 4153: 4131.0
